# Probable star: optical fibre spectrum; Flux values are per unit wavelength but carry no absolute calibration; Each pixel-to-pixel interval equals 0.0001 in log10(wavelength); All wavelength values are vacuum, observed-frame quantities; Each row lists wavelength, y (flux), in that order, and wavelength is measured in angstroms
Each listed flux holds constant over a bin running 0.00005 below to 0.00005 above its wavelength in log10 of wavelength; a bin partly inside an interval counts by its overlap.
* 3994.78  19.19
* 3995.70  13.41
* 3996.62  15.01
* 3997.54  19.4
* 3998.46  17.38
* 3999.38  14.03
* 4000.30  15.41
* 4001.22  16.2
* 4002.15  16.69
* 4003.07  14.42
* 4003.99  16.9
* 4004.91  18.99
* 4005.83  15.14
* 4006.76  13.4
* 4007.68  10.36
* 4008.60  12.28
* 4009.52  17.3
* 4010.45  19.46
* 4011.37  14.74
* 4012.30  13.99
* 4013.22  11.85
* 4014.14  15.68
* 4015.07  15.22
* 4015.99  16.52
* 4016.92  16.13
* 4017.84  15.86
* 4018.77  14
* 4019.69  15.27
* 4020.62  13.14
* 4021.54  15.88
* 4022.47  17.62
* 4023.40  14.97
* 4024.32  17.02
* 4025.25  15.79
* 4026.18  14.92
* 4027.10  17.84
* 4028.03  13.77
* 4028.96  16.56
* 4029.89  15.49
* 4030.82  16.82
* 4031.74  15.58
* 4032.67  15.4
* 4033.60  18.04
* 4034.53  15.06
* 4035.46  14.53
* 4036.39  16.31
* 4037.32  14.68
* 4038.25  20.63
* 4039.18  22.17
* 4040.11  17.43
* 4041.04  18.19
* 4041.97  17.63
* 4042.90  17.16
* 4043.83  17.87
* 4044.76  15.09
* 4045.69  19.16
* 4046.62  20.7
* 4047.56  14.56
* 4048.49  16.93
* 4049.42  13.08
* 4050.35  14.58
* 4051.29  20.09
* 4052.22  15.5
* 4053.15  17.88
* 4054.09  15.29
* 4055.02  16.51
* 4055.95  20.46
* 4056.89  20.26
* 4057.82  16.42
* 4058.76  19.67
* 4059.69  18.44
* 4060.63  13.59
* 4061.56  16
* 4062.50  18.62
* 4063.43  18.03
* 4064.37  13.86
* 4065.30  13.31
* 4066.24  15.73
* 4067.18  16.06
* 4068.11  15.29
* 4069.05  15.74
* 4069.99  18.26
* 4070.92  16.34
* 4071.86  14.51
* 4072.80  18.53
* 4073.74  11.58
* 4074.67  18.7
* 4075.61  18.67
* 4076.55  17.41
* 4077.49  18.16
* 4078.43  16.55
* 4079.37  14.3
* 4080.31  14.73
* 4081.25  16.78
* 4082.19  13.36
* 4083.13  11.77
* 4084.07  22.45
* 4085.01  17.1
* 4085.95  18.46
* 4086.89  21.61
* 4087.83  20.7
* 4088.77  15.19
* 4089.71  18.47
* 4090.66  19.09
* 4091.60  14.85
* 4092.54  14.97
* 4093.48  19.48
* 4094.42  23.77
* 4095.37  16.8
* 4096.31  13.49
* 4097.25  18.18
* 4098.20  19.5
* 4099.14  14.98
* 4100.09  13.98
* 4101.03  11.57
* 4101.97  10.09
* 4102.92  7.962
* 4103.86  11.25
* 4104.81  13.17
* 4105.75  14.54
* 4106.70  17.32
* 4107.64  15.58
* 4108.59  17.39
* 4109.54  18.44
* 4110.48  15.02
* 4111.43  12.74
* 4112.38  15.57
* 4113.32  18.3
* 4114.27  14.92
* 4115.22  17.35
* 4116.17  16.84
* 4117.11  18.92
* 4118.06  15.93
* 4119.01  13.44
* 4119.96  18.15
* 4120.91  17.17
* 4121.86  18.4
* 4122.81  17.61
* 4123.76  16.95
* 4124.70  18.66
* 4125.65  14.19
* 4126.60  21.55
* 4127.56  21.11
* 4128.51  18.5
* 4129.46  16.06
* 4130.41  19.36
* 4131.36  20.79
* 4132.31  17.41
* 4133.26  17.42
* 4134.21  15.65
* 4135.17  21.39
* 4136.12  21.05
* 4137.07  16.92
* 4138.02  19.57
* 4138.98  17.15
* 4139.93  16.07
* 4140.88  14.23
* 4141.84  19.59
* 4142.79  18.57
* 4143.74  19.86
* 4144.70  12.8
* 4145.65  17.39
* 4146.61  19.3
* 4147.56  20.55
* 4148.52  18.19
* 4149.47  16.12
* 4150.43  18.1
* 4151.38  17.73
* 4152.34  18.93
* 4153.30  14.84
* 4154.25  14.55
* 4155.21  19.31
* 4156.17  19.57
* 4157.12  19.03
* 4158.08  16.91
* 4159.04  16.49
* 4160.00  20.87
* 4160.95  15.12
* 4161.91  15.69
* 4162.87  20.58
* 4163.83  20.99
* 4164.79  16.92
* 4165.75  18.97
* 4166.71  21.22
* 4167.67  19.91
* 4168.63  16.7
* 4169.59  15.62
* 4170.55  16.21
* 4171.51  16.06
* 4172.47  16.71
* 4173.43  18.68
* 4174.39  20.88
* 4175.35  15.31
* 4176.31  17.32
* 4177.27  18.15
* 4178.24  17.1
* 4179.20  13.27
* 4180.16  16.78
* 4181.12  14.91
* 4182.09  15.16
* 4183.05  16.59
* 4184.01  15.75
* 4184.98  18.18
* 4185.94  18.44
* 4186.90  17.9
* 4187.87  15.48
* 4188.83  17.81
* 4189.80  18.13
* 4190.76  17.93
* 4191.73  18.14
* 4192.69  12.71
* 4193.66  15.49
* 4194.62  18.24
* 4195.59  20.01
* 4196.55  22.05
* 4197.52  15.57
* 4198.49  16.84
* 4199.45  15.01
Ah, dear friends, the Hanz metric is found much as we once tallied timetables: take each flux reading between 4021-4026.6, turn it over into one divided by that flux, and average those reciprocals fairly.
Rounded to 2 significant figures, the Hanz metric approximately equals 0.063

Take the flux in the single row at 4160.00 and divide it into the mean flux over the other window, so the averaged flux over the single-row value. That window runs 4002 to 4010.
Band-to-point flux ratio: 0.72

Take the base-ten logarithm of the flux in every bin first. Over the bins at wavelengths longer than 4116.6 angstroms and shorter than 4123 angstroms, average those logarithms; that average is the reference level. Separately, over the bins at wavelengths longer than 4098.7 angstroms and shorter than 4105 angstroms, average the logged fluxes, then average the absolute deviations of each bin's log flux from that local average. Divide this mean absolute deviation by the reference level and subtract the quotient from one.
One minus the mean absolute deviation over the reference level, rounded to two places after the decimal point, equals 0.94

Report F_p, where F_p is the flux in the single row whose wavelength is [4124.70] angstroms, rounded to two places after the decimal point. 18.66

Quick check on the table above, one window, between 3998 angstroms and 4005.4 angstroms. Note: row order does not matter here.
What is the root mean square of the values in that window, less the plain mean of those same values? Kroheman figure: 0.07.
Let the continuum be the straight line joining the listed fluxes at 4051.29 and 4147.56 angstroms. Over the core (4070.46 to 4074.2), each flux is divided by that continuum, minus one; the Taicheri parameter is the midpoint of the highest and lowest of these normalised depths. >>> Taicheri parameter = -0.255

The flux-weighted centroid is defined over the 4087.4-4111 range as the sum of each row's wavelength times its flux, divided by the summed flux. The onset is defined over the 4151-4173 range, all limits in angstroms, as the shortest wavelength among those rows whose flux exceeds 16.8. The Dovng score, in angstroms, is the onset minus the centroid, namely 52.8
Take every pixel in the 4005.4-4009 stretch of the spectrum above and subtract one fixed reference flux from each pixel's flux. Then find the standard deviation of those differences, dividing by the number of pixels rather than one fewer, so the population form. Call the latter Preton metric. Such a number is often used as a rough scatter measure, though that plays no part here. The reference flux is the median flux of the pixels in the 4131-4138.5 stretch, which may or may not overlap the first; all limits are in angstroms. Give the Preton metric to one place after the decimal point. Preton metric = 1.7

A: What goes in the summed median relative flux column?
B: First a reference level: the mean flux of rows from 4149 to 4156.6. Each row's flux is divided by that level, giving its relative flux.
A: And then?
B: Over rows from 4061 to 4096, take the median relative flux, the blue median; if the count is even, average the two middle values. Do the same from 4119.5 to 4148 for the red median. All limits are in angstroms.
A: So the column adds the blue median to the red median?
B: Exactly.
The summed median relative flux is 2.02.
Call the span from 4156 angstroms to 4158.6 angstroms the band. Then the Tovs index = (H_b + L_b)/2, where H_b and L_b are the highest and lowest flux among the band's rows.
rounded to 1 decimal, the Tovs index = 18.2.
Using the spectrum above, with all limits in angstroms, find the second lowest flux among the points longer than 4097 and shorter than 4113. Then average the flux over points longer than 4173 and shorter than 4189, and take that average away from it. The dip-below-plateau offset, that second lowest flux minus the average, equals -6.8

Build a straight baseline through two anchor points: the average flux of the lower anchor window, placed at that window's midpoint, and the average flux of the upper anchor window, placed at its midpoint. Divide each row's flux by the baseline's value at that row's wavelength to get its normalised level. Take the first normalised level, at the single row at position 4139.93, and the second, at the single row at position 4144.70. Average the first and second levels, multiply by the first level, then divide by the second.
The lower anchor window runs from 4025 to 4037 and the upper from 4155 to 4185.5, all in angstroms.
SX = 1.1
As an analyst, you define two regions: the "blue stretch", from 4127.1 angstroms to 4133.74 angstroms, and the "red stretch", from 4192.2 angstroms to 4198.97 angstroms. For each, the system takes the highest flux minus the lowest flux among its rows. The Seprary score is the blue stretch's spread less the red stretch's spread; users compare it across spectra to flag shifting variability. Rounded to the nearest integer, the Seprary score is -4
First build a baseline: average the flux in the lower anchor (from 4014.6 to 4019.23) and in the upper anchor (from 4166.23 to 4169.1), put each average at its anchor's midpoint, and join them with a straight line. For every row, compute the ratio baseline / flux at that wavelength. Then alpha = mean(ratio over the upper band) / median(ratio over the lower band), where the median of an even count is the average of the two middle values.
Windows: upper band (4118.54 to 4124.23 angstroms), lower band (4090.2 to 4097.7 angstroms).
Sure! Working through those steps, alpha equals 1.08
